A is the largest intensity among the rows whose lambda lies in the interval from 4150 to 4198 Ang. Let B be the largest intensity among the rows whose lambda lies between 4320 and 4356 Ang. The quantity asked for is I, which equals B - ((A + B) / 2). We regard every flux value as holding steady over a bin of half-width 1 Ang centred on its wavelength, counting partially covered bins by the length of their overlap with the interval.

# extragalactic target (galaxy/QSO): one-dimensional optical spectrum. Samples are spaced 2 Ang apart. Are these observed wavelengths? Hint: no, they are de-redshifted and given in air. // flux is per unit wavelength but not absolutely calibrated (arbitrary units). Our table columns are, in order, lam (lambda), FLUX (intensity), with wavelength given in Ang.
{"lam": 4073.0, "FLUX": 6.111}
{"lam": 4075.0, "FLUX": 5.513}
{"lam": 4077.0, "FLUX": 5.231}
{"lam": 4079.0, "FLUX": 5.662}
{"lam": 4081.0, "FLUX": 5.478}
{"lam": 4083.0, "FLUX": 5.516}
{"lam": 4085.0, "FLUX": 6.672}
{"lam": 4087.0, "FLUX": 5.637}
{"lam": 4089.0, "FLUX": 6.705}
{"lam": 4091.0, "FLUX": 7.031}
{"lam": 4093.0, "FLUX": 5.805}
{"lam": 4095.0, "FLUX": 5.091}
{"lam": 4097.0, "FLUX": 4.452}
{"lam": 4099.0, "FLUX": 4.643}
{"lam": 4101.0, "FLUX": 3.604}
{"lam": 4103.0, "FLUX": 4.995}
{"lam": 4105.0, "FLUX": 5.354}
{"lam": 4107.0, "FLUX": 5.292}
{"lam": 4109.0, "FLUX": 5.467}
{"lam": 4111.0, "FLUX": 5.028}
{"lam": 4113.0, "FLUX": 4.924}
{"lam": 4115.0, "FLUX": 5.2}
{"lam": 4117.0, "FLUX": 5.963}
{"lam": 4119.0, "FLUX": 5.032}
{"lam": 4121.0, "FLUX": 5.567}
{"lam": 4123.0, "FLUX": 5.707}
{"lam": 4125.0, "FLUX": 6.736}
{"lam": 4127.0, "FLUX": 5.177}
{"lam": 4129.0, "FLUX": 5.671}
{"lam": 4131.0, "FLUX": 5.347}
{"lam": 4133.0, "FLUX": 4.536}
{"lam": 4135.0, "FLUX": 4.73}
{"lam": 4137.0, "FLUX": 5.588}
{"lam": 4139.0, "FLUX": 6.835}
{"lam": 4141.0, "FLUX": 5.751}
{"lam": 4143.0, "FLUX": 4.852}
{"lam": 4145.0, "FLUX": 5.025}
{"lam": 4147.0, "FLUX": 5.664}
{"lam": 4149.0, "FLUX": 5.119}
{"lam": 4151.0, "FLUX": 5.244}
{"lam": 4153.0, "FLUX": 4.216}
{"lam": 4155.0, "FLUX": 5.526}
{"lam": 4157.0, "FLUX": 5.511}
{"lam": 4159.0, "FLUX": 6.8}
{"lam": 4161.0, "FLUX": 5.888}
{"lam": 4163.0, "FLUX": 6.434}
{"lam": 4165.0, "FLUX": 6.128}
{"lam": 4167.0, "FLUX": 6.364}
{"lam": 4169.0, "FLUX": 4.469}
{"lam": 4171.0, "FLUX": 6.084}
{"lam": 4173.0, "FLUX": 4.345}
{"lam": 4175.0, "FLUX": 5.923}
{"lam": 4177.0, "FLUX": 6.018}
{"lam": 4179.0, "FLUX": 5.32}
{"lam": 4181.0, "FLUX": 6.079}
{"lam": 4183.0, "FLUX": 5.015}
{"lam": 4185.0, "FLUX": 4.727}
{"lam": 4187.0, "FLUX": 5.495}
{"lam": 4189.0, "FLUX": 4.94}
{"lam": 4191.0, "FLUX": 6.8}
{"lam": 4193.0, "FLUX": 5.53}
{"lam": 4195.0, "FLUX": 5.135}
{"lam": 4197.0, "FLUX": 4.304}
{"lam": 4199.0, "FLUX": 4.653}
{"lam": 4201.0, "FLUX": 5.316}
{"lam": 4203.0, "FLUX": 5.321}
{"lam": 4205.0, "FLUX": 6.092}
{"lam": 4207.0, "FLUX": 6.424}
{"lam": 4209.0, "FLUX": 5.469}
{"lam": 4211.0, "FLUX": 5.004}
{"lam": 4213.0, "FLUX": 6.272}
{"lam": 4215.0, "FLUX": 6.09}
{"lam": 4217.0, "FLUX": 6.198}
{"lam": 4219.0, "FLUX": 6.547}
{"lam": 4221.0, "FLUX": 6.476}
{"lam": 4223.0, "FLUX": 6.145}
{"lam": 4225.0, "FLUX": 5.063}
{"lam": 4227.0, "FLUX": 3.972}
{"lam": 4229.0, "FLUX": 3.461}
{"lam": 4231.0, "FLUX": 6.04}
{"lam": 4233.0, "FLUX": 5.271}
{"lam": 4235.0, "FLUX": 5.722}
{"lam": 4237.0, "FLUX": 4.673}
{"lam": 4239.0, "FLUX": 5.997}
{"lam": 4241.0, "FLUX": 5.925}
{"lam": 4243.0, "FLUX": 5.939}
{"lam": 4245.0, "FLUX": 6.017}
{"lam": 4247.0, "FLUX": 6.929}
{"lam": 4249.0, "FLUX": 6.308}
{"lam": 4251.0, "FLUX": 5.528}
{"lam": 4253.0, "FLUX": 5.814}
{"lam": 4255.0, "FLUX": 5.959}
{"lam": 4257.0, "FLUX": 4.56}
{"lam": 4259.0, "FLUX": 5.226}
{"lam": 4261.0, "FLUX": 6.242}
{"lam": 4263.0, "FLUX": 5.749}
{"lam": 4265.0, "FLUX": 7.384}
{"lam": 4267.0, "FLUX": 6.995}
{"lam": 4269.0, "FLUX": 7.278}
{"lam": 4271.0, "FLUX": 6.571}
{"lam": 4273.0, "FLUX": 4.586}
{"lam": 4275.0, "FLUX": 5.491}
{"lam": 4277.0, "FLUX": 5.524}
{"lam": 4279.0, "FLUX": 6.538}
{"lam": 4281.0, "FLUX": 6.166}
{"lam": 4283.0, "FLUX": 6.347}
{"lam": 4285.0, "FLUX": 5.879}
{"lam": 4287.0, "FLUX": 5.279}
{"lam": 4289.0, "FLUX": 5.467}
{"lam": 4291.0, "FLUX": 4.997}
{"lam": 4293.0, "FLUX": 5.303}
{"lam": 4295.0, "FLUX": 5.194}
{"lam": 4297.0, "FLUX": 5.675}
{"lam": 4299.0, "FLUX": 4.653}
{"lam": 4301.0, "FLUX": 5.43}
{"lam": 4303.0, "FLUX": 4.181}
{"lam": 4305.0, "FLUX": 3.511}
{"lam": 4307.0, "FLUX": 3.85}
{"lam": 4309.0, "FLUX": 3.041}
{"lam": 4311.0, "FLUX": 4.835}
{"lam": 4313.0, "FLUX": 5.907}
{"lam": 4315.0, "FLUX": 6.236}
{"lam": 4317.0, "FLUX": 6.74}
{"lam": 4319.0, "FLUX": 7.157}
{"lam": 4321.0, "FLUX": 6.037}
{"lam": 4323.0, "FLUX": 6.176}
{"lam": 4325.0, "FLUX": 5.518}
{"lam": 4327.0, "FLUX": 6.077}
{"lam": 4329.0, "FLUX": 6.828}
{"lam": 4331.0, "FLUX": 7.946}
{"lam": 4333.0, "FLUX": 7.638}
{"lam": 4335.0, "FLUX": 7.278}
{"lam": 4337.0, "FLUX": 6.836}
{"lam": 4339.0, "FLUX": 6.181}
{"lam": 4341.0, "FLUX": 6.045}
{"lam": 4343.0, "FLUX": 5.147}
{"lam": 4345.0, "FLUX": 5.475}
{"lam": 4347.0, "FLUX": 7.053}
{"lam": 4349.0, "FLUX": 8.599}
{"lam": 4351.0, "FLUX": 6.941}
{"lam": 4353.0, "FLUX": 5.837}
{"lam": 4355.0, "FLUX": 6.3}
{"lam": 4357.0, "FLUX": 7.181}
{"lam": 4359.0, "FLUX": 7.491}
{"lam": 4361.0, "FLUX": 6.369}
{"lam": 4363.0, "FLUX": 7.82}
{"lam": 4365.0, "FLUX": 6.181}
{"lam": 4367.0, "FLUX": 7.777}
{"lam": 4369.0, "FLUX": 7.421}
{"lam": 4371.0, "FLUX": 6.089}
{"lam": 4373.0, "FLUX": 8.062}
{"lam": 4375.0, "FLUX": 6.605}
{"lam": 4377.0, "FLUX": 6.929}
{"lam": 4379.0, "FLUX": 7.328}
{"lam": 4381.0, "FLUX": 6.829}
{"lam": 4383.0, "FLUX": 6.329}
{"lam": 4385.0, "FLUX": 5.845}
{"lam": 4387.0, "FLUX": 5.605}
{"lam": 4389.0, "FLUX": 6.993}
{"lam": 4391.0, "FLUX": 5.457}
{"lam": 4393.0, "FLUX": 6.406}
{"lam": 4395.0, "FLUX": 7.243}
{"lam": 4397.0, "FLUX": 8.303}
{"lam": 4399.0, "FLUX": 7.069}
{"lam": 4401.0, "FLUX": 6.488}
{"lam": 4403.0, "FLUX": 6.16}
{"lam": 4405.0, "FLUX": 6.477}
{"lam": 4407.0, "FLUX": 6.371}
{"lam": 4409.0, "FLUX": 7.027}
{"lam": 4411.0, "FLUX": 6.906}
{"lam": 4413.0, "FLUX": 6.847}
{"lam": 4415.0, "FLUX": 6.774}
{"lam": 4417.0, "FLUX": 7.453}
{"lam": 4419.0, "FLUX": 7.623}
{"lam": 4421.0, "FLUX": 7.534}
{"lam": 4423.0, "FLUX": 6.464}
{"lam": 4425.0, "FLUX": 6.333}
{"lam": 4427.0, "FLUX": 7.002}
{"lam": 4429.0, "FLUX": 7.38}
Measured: 0.9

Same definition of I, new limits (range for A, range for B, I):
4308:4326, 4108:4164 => -0.2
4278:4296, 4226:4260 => 0.2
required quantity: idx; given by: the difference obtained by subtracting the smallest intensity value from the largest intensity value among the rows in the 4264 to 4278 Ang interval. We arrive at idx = 2.8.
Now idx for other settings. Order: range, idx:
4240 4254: 1.4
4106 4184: 2.6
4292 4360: 5.6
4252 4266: 2.8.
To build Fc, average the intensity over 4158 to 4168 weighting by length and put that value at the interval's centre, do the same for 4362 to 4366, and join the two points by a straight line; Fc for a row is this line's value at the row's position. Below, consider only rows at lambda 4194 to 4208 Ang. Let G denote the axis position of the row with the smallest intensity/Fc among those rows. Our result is 4197.0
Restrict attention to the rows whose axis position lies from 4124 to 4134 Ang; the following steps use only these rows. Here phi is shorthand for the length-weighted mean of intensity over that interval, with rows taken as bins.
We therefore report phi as 5.5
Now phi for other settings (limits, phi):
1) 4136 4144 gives 5.8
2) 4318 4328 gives 6.2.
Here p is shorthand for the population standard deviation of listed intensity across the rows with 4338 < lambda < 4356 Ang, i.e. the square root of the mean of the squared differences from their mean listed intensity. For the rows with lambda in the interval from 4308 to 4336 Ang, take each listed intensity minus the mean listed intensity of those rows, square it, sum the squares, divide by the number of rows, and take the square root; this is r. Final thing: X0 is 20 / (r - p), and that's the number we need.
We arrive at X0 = 86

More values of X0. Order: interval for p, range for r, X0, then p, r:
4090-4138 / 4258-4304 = 159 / 0.70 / 0.82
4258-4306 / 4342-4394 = -336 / 0.92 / 0.86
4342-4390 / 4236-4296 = -159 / 0.86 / 0.73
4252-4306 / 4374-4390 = -59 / 0.89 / 0.56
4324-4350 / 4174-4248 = -88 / 1.00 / 0.77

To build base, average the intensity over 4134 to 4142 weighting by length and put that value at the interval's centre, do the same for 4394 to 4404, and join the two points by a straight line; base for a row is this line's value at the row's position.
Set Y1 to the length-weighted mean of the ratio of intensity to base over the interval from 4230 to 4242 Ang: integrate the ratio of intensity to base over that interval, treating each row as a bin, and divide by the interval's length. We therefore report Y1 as 0.90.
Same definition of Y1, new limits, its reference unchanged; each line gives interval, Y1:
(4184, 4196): 0.91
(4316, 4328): 0.94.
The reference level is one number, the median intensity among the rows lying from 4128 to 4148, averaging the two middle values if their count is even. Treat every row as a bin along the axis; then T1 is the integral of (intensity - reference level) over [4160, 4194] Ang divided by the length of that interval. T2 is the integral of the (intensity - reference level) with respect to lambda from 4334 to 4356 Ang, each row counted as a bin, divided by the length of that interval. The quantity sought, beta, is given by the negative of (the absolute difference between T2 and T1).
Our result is -0.9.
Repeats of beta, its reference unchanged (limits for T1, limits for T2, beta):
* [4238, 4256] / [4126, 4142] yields -0.6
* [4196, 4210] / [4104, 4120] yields -0.1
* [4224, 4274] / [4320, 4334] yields -0.9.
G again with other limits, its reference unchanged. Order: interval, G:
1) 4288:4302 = 4299.0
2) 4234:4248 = 4237.0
